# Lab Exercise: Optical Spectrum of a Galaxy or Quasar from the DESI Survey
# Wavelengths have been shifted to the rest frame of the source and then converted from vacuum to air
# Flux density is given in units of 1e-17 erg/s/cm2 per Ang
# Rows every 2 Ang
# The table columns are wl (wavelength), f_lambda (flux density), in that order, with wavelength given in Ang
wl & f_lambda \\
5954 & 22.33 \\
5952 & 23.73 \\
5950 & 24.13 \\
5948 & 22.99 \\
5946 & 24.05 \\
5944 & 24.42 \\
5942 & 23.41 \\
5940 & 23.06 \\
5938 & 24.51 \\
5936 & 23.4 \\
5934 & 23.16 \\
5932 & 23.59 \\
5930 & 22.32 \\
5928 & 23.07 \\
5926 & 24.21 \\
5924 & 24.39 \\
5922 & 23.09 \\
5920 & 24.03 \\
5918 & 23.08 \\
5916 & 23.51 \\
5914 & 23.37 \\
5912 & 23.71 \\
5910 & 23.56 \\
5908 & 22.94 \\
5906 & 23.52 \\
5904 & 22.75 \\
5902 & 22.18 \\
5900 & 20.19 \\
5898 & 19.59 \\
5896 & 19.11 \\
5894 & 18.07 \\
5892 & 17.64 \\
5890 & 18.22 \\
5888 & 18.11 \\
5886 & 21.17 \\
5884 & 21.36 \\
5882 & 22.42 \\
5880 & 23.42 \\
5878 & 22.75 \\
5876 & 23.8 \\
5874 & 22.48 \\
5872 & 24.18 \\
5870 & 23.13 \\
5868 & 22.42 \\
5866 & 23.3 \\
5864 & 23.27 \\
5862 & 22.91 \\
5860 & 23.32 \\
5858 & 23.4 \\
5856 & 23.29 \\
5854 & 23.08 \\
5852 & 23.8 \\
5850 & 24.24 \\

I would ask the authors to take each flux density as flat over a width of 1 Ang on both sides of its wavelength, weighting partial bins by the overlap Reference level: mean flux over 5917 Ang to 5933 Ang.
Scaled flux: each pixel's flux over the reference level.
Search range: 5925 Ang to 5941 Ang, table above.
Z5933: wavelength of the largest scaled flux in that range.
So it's 5938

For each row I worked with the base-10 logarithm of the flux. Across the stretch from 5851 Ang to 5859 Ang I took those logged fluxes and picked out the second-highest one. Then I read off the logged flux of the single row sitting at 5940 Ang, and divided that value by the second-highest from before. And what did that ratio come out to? 1.00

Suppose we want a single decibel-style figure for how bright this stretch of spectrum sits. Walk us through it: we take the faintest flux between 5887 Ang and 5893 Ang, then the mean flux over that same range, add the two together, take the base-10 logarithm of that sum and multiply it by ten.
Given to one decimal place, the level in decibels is 15.5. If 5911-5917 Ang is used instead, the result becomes 16.7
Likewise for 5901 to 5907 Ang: 16.5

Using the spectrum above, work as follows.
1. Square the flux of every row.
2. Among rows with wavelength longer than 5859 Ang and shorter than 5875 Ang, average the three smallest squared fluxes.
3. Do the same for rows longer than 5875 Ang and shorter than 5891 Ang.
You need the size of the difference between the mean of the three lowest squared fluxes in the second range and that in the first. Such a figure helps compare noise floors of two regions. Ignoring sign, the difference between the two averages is 142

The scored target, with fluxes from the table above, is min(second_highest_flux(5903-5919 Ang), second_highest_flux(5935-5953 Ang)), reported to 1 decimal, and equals 23.6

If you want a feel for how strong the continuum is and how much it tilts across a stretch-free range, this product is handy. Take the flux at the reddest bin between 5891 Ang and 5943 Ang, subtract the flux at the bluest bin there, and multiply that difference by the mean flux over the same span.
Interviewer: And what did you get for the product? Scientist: 130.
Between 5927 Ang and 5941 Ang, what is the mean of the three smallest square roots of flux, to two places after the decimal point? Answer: 4.78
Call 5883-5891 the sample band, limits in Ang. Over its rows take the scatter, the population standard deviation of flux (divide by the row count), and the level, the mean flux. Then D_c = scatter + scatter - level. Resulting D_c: -16.6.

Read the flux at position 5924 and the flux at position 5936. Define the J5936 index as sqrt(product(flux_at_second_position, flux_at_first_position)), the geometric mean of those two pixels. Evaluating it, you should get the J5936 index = 23.9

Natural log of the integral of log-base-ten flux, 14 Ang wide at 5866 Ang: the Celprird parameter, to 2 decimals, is 2.95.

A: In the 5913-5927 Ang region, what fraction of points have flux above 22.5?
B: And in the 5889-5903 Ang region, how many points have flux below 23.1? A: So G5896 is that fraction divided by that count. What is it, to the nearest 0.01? 0.14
